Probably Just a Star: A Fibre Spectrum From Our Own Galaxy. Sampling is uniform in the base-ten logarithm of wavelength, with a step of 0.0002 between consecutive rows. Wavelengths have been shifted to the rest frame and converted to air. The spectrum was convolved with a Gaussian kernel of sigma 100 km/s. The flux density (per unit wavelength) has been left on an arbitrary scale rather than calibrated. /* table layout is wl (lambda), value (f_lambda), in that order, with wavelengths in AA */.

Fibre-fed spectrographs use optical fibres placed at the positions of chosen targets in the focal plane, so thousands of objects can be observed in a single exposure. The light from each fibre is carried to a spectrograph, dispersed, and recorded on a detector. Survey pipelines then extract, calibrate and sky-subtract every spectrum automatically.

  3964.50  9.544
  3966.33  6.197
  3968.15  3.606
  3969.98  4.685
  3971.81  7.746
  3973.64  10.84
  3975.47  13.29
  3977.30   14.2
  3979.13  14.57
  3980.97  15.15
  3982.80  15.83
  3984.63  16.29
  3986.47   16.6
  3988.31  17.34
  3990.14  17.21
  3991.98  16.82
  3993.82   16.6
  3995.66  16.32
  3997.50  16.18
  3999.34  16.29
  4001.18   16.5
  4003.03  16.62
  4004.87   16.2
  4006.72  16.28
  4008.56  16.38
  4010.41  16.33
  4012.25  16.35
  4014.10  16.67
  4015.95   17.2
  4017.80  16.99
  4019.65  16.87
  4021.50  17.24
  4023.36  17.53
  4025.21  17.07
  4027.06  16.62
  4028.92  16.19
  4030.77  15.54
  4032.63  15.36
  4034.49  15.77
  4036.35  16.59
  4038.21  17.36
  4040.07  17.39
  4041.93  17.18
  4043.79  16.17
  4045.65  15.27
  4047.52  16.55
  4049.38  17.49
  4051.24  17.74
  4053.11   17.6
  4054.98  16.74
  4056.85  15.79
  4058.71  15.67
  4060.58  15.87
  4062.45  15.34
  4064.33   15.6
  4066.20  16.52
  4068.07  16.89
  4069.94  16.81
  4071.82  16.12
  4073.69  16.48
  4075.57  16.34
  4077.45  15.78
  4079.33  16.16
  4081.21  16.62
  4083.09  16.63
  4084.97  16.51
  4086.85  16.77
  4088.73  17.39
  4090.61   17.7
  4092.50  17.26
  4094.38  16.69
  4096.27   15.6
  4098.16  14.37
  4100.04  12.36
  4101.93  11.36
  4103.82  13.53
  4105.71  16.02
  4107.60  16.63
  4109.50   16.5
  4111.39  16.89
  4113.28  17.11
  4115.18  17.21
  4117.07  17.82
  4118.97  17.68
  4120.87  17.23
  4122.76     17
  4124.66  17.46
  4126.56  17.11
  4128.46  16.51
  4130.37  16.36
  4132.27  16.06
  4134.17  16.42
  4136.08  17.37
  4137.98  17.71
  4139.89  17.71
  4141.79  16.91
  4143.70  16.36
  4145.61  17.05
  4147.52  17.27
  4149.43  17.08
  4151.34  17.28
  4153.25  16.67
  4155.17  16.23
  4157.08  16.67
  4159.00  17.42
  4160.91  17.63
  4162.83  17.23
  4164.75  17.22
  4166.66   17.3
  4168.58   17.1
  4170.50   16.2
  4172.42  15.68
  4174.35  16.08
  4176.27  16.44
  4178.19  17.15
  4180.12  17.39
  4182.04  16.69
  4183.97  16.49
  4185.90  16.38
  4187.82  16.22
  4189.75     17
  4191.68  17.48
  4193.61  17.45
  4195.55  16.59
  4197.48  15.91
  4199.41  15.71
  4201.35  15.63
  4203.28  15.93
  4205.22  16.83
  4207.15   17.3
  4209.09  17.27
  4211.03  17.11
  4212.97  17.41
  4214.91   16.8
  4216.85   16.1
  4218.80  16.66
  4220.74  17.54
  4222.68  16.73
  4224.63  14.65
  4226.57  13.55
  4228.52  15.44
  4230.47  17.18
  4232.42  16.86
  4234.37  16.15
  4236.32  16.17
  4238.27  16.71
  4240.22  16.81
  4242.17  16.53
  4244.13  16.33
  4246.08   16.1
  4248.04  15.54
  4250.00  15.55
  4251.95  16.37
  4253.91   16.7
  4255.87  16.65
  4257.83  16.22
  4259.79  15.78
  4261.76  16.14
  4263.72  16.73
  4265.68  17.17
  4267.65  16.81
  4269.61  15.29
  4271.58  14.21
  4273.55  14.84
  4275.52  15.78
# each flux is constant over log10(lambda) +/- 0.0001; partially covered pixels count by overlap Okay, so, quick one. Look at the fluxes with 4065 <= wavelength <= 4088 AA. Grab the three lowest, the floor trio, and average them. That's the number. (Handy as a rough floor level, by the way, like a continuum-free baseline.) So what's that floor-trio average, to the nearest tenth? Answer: 16.0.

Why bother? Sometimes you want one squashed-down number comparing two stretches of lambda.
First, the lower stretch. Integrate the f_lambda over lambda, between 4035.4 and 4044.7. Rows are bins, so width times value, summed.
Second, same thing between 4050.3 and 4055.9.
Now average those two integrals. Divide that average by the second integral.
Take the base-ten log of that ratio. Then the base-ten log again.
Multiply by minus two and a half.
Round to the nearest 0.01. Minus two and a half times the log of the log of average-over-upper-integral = 2.33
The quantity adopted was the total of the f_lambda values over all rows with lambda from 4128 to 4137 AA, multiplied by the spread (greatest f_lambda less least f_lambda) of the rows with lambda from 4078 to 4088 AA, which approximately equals 50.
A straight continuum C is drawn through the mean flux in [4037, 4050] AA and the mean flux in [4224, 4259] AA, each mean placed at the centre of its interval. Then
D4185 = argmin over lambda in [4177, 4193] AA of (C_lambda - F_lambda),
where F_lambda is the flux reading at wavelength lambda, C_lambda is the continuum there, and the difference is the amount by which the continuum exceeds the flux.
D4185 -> 4191.68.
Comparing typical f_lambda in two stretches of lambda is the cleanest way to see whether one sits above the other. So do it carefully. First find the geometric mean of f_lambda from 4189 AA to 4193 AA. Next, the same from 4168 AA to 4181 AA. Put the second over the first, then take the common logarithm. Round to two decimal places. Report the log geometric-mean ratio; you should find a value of -0.02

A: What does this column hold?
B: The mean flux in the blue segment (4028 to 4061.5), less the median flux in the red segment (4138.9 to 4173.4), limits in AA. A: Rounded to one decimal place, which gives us -0.6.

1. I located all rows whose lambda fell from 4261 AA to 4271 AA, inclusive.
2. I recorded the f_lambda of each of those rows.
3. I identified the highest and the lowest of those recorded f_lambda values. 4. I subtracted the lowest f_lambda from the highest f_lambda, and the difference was 1.9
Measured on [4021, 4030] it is 1.3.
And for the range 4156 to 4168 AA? 1.0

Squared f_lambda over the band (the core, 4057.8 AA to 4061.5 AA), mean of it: 249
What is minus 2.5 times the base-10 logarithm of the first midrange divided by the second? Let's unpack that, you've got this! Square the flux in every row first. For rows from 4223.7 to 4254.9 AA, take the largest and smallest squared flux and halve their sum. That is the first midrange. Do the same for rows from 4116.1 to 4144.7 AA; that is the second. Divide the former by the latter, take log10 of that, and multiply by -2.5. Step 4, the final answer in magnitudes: 0.20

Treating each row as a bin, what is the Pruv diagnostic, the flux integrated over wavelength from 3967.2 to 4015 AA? 700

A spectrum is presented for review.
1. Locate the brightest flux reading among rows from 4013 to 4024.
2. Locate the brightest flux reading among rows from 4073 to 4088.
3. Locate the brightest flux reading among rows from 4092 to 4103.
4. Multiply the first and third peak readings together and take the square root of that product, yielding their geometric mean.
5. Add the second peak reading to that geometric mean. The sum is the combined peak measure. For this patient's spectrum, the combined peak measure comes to 34.2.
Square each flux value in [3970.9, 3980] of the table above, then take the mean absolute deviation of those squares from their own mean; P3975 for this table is 52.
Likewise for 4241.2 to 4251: 12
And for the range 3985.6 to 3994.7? 10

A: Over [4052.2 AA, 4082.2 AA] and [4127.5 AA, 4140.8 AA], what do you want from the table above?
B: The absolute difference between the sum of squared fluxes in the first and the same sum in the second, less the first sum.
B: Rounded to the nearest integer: -1997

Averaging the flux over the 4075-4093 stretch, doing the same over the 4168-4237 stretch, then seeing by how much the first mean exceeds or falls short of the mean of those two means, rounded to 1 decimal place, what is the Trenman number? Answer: 0.1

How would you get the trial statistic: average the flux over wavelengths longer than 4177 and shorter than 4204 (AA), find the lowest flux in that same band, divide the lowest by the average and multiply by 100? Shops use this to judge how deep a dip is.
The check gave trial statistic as 94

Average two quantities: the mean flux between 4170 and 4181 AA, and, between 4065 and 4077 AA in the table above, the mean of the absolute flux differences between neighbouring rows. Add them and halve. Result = 8.41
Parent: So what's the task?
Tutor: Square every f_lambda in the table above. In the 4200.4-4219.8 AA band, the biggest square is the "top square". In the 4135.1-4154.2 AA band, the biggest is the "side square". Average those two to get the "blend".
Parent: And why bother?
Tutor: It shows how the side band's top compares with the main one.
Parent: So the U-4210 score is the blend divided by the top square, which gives 1.02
